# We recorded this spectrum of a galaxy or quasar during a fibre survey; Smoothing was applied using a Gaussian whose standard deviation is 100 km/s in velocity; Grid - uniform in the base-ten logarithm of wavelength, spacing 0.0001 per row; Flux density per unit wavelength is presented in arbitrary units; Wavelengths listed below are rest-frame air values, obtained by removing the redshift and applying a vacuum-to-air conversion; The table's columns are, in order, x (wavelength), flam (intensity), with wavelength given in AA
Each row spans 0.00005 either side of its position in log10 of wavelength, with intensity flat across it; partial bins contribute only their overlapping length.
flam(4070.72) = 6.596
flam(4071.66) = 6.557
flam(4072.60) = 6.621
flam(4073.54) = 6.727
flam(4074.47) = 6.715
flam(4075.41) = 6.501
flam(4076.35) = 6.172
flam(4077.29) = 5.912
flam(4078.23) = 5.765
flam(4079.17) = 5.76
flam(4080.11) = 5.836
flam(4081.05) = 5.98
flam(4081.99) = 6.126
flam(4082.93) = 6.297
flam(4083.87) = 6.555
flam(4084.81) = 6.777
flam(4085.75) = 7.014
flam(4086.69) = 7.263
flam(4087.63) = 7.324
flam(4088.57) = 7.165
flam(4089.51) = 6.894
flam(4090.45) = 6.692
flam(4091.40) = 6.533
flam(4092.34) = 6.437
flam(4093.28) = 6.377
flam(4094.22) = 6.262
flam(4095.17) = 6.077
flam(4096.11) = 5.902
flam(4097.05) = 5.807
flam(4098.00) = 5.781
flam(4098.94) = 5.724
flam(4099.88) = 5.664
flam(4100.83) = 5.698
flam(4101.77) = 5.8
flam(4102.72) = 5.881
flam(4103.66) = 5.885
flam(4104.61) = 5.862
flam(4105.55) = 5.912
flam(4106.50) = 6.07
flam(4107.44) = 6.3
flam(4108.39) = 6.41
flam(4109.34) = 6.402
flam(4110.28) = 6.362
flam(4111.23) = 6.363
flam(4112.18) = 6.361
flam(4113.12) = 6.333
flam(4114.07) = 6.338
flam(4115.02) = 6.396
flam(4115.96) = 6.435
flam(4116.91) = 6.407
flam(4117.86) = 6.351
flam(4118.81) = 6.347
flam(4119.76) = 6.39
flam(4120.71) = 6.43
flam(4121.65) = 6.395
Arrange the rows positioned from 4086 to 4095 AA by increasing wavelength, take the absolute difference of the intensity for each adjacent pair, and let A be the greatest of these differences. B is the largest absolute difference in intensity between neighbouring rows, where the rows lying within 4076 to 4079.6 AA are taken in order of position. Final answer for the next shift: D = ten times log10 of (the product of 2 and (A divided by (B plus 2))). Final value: -6.2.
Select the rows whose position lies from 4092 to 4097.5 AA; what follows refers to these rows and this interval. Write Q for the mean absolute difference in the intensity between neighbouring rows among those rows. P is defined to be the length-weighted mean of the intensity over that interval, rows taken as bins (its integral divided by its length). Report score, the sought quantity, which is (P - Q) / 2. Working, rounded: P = 6.14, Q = 0.13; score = 3.01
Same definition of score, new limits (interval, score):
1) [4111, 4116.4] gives 3.18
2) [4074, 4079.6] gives 2.98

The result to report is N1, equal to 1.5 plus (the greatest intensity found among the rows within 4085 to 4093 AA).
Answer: 8.8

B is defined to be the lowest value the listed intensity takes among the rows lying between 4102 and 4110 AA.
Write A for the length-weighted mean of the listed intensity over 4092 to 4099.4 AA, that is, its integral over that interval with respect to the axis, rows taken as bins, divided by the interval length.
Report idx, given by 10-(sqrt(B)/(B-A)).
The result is 24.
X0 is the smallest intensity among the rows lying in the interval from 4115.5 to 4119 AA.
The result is 6.347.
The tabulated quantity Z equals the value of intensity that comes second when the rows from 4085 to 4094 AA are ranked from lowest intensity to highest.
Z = 6.437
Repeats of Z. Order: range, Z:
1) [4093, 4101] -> 5.698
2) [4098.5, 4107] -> 5.698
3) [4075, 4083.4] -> 5.765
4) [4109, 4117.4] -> 6.338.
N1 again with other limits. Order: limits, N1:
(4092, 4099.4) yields 7.9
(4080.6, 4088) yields 8.8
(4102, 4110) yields 7.9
